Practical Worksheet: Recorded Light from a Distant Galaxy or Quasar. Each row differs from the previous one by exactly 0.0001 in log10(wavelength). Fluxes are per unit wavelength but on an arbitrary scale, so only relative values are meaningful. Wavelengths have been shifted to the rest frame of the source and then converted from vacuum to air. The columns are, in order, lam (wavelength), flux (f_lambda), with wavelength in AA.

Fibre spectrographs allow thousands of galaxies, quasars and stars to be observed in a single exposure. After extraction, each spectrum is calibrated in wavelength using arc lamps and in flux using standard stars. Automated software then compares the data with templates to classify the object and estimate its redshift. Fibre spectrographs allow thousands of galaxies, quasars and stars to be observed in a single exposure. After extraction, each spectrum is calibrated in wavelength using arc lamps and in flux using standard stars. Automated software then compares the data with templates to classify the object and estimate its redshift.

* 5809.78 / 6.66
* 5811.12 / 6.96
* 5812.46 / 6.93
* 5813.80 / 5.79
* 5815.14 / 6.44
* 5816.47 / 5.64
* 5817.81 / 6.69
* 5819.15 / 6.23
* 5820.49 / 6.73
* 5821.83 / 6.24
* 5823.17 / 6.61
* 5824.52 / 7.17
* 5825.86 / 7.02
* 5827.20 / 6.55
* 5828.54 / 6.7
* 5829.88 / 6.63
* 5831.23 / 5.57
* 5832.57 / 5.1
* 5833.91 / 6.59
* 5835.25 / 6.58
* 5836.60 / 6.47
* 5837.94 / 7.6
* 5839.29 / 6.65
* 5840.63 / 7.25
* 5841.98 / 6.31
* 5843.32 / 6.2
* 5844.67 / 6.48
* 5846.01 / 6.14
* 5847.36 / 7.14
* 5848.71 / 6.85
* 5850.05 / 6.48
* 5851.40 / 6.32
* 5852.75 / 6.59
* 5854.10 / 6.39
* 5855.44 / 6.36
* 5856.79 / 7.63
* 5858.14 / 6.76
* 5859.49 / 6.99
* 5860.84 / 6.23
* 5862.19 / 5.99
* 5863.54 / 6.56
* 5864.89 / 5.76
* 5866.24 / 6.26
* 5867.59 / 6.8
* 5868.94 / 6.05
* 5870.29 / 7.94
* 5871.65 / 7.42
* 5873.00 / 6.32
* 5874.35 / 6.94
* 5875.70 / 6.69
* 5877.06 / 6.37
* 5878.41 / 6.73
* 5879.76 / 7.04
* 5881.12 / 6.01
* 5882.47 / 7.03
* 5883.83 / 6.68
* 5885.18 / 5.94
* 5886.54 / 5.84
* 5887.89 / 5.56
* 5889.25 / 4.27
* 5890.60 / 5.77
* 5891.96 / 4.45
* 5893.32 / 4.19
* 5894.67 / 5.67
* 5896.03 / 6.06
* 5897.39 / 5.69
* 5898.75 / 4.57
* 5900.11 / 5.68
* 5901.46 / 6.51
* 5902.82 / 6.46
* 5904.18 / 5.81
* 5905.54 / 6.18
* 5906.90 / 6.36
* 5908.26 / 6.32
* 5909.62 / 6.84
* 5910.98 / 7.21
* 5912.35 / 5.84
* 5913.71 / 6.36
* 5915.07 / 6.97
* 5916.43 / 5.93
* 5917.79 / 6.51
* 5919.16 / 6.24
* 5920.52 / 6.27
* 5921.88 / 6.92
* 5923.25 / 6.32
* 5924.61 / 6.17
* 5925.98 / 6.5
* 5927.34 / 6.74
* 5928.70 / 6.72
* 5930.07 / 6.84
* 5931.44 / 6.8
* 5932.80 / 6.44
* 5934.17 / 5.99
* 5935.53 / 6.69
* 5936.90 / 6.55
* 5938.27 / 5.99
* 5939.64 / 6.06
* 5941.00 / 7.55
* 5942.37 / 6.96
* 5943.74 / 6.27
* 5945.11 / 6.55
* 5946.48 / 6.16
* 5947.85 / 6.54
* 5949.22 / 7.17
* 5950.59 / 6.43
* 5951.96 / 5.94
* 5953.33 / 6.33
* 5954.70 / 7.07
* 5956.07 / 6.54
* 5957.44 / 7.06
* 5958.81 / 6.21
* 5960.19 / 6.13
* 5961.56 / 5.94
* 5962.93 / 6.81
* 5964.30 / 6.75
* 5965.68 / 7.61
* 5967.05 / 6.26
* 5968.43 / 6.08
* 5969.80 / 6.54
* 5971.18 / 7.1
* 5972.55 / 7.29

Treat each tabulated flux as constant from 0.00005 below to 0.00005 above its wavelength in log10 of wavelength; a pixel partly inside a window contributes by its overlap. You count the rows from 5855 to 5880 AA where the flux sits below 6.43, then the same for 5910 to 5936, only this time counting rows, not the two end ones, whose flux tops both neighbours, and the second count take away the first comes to -3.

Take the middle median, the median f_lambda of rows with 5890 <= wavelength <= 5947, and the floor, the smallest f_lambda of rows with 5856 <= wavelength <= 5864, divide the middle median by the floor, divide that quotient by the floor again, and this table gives 0.18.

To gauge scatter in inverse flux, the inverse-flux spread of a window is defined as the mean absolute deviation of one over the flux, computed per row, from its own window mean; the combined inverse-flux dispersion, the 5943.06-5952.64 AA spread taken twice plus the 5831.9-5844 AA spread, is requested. 0.0244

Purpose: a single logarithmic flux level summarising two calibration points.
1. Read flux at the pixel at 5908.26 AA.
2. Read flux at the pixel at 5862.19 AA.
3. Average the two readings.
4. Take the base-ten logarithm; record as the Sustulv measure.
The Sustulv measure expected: 0.789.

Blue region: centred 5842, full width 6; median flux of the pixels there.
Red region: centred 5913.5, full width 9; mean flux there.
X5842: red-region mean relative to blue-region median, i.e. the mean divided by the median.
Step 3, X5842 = 1.01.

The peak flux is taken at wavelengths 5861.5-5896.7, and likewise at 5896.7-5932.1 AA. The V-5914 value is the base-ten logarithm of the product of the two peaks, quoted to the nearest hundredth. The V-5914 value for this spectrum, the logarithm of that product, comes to 1.76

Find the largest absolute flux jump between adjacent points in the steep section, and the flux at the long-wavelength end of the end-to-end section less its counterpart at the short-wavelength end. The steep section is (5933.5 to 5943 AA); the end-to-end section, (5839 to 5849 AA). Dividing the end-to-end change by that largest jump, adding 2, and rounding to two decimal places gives 2.13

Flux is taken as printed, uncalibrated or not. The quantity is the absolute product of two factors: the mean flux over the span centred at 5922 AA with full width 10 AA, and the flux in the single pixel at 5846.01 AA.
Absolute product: 39.4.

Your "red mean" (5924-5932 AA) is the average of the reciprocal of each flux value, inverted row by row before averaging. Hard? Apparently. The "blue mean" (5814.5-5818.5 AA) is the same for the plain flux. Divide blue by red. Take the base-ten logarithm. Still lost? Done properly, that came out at 1.62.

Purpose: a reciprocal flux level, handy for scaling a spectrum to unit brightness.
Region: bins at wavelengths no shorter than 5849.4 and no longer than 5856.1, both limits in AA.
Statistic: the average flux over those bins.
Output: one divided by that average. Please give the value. 0.156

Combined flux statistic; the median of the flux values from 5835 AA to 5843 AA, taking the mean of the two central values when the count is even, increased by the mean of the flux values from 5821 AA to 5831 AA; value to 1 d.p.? 13.3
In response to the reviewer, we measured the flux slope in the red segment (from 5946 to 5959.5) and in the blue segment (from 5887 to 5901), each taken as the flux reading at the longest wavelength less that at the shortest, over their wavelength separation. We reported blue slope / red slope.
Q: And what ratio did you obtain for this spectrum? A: 2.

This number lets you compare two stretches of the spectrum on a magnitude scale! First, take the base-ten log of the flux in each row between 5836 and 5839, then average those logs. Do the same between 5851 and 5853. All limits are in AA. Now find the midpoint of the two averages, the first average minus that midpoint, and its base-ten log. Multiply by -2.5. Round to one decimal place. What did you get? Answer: 4.4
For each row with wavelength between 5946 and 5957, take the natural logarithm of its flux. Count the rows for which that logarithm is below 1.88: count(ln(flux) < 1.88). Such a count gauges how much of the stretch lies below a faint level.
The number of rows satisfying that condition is 6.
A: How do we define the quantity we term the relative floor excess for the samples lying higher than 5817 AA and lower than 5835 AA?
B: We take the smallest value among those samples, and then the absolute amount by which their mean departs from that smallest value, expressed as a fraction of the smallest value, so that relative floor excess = 0.264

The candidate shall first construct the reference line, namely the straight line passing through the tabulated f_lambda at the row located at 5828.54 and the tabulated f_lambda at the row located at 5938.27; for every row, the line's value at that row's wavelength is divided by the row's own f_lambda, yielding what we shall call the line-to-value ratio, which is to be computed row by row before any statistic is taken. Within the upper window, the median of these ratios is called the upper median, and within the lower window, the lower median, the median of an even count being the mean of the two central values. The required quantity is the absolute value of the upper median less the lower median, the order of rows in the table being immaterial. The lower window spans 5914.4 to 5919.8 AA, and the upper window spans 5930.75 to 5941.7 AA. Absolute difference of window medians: 0.034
